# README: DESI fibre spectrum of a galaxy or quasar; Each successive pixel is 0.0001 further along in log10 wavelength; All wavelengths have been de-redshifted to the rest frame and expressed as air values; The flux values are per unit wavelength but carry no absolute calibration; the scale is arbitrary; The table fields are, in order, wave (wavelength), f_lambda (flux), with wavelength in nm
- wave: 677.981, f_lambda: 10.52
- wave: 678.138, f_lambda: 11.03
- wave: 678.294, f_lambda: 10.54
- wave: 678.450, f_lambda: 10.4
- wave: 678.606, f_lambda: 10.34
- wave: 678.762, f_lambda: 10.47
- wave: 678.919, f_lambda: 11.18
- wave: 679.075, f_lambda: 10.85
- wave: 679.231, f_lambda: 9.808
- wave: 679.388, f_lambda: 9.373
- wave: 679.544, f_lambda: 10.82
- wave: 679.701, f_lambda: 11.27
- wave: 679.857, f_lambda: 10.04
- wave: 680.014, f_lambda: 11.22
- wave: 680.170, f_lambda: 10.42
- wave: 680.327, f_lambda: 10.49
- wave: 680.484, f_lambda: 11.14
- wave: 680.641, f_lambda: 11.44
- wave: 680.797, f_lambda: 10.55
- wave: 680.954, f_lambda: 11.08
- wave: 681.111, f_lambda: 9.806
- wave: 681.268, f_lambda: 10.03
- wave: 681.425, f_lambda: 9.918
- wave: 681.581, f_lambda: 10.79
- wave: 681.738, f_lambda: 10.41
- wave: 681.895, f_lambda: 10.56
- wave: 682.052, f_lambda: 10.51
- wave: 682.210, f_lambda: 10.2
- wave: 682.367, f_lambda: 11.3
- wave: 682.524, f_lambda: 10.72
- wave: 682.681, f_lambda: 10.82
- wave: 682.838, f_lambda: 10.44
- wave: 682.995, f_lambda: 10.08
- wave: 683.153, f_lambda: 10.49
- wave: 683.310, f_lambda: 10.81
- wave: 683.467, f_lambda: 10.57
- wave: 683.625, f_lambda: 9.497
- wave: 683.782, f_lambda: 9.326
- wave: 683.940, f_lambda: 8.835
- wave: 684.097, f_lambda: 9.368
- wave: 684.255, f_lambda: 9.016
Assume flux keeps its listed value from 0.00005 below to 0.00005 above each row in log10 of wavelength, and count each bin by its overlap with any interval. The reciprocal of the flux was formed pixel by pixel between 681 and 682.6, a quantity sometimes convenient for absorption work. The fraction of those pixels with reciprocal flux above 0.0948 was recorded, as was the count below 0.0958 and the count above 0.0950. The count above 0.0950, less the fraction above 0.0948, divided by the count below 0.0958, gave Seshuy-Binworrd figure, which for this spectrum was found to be 1.1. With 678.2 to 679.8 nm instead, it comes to 0.7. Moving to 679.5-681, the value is 0.3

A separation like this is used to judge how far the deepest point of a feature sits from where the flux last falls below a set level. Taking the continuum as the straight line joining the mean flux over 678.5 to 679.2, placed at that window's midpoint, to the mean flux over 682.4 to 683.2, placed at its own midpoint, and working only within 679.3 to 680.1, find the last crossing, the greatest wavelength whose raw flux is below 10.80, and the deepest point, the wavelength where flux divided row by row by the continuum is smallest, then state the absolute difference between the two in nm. 0.47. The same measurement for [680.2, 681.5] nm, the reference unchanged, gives 0.31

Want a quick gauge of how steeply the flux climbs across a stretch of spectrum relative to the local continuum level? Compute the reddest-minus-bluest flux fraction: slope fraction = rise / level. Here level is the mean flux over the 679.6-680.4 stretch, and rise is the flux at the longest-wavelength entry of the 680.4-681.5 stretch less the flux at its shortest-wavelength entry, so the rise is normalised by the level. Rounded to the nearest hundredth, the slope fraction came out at -0.11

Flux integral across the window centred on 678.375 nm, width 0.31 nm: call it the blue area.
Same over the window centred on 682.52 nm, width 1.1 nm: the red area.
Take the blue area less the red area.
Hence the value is -8.4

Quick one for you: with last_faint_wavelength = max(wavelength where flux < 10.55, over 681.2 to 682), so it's 681.738 nm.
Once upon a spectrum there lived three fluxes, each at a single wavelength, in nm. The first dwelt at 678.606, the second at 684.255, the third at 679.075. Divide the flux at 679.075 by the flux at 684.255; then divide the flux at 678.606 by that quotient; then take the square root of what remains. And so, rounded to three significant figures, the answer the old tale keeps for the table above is 2.93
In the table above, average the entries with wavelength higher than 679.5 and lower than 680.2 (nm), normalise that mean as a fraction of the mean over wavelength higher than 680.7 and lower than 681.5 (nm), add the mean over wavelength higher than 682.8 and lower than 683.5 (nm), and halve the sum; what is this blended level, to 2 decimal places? 5.76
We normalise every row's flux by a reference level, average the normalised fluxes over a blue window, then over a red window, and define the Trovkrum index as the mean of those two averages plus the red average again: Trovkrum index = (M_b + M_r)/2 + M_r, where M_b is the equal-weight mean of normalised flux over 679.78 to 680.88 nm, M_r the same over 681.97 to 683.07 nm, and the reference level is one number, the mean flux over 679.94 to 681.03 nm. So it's 1.95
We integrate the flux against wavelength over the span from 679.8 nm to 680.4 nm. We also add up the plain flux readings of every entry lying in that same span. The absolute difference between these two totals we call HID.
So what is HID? 36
